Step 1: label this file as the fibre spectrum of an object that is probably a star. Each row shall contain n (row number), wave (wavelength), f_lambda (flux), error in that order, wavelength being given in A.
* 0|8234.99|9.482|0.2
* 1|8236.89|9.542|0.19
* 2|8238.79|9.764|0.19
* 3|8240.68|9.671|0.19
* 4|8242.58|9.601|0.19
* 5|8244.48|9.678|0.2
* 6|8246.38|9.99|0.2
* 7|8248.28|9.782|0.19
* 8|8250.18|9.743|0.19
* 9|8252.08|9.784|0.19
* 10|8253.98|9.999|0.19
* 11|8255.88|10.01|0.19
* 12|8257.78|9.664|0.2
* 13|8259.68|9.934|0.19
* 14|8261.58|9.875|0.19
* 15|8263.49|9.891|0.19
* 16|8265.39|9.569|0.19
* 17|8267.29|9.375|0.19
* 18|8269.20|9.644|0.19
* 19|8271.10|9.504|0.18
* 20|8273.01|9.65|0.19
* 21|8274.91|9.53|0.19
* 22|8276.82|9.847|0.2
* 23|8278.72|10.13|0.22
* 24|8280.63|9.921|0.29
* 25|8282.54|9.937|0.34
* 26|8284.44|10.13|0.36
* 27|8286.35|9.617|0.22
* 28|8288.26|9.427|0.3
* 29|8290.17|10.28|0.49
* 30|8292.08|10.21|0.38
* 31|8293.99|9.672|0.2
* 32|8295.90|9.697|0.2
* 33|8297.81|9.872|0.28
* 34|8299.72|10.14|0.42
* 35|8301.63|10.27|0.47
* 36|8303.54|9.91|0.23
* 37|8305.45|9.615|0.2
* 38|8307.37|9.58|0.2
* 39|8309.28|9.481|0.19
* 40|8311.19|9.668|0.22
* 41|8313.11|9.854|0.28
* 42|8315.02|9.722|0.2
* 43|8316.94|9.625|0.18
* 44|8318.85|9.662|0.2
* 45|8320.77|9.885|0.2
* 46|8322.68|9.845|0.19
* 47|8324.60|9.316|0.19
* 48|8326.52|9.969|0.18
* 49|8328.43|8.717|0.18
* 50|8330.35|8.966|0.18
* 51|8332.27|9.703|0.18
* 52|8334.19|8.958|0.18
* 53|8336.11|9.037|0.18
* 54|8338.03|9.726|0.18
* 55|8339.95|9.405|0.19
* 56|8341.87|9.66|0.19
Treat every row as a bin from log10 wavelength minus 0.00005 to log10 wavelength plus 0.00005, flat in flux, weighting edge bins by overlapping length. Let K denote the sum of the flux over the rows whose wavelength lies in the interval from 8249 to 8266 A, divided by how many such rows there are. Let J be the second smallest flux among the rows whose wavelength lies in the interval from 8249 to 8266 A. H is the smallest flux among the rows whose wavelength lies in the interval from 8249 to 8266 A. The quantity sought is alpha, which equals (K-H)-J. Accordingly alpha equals -9.40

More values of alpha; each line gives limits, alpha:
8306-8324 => -9.36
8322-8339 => -8.32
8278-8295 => -9.12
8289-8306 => -9.32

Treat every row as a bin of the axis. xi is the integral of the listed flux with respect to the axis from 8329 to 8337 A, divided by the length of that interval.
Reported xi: 9.14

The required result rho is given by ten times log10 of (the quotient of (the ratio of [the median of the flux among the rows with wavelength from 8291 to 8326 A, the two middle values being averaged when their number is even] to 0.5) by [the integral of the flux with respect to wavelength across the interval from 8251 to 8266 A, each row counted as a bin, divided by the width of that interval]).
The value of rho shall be 2.95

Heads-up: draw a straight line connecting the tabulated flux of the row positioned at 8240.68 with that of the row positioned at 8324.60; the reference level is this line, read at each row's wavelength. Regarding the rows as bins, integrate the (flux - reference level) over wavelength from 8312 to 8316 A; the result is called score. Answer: 1.7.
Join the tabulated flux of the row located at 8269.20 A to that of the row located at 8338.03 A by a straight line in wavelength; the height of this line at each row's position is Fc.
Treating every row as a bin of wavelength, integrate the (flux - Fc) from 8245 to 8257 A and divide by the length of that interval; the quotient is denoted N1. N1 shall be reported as 0.3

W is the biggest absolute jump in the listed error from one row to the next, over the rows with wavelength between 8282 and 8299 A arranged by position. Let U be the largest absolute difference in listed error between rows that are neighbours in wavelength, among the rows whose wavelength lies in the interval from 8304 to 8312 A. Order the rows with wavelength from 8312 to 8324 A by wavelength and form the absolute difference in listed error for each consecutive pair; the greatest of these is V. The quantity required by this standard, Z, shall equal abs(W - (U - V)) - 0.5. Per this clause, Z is -0.26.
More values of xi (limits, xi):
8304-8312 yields 9.61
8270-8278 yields 9.65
